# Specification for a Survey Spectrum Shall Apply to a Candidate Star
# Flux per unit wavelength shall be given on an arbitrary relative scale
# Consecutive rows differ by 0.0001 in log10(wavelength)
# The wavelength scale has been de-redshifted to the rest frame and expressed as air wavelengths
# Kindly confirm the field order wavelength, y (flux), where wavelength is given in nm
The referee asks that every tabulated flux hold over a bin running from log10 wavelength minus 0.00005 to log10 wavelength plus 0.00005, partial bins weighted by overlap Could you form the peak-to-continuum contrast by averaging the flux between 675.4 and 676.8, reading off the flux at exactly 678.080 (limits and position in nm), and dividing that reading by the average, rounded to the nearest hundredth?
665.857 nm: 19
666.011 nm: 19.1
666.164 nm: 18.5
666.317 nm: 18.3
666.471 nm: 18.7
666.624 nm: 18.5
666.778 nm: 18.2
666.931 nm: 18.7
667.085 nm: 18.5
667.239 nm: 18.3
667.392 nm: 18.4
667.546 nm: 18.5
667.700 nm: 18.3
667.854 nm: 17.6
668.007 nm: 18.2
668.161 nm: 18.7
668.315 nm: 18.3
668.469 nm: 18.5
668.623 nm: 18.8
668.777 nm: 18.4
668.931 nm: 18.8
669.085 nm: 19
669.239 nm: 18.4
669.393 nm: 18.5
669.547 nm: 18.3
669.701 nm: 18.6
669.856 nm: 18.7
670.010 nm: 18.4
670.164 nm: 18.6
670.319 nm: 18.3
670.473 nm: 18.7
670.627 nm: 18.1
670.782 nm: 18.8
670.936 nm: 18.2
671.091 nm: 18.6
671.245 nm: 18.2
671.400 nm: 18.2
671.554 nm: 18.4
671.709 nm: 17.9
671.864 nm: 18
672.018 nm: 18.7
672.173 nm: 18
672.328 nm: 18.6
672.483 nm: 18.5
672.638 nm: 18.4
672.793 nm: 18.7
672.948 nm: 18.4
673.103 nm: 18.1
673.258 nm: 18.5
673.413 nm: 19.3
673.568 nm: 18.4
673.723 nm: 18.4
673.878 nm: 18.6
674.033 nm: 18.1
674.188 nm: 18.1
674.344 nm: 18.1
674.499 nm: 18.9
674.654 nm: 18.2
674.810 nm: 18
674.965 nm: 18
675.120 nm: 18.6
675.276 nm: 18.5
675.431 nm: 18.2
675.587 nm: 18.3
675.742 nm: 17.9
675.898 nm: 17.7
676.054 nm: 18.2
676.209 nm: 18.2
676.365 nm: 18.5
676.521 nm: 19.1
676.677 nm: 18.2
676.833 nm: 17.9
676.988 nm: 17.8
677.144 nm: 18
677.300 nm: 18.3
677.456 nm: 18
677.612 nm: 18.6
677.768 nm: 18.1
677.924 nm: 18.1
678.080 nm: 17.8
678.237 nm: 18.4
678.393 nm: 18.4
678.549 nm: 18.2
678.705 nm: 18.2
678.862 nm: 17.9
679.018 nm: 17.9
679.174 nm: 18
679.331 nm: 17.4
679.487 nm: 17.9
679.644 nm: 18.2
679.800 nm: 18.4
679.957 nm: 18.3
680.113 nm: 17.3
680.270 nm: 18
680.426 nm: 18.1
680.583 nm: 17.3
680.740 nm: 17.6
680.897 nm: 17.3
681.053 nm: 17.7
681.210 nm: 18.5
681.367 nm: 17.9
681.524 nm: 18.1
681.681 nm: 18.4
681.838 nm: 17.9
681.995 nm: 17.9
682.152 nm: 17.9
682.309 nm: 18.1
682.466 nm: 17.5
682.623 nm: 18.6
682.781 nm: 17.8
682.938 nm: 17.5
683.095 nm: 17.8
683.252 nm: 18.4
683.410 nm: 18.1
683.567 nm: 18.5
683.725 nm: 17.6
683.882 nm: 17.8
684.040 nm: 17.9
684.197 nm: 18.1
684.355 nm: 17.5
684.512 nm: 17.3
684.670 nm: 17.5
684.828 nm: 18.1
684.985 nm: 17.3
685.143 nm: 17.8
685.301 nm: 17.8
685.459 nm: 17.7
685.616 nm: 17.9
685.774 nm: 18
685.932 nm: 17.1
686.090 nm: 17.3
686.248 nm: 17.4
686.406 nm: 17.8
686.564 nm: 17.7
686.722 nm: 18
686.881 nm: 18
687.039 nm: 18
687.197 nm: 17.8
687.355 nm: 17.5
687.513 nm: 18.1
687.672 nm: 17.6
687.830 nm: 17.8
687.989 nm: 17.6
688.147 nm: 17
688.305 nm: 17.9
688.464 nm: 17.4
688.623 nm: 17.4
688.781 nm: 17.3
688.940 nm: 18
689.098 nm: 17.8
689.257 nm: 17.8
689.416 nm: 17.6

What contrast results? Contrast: 0.98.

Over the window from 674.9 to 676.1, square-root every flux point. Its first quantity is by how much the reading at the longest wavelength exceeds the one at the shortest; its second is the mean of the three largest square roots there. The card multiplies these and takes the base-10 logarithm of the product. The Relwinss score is -1.0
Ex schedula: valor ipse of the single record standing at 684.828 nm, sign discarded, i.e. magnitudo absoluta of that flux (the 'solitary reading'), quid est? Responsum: 18.1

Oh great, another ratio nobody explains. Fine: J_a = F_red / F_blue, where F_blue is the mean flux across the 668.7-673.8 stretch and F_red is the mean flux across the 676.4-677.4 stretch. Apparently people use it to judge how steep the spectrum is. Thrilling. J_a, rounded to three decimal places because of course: 0.987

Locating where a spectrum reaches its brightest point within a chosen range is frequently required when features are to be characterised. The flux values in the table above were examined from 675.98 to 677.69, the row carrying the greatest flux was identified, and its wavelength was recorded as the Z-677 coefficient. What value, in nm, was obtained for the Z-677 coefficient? 676.521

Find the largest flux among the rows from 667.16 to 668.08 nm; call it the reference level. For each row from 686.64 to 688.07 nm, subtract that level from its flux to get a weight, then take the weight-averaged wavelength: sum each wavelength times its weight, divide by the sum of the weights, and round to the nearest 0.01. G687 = 687.43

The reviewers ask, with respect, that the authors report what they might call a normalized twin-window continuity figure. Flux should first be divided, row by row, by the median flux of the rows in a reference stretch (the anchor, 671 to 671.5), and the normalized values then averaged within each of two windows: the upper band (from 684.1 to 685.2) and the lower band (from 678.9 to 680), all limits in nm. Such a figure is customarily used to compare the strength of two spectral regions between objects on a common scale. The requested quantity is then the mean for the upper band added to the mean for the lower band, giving 1.96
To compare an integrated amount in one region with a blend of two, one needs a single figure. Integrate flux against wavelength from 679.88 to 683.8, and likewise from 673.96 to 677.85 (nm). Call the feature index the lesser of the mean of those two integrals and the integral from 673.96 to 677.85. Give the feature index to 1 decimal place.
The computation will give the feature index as 70.6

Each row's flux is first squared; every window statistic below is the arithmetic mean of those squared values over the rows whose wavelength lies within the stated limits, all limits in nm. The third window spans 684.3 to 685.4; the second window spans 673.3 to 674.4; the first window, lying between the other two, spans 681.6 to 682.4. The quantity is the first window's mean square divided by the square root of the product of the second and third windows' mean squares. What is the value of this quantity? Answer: 1.00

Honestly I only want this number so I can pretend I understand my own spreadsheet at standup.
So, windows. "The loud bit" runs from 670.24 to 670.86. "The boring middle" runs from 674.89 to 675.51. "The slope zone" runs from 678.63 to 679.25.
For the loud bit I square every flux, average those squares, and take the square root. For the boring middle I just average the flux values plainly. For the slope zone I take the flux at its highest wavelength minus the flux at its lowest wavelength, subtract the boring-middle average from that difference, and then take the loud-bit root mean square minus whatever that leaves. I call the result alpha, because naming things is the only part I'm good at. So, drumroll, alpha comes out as 37.0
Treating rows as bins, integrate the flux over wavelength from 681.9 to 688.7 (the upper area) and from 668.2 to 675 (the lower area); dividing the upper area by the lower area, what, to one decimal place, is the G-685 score 1.0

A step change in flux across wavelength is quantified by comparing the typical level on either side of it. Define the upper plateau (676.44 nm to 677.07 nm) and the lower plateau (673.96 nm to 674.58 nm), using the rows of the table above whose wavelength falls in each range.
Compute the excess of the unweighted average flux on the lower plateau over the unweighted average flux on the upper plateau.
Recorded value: 0.05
